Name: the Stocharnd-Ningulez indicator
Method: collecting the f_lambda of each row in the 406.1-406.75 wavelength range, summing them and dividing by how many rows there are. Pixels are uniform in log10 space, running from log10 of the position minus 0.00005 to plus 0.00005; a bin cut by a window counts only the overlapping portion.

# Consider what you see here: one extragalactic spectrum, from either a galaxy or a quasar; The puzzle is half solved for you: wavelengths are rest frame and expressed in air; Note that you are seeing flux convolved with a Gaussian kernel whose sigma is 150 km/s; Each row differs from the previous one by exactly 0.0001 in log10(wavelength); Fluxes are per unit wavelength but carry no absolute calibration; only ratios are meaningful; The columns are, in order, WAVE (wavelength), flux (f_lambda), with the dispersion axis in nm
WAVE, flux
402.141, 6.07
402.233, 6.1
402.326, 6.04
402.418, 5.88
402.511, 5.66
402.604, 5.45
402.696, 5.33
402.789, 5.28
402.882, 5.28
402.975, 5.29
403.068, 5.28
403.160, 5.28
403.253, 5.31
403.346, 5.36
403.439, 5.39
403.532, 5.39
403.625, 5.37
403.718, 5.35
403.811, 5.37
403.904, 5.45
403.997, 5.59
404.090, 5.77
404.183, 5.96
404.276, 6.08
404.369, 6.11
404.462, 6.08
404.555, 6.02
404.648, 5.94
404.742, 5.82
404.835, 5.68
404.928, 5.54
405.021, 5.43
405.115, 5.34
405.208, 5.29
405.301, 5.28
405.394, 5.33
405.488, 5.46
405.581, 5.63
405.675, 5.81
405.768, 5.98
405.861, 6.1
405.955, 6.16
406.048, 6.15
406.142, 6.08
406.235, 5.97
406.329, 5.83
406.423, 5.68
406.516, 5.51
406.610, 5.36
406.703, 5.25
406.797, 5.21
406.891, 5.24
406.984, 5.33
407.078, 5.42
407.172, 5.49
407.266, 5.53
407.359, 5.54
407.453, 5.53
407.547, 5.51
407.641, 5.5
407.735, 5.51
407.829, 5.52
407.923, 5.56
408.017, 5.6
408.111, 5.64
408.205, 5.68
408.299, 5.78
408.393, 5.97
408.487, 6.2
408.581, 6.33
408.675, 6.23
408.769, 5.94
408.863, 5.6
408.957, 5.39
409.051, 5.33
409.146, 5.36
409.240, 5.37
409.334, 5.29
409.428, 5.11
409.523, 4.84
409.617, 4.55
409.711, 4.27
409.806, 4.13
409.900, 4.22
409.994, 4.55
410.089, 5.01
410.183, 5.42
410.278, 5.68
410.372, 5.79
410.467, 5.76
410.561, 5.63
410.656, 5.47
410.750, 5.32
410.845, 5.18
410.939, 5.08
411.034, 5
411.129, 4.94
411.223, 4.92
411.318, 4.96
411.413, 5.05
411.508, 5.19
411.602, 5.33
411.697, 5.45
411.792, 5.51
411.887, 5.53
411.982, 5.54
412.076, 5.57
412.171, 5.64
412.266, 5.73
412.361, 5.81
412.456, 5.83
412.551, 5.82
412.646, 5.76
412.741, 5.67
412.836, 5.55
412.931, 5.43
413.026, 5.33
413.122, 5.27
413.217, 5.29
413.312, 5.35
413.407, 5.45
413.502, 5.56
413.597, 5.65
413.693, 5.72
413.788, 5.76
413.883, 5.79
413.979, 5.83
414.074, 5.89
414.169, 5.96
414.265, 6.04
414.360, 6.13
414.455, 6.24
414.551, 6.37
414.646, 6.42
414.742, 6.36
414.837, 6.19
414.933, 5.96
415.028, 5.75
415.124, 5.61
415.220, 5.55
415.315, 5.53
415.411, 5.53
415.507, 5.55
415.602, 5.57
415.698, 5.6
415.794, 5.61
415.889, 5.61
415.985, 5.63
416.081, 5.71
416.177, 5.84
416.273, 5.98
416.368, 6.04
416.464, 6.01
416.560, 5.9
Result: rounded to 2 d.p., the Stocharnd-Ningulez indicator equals 5.67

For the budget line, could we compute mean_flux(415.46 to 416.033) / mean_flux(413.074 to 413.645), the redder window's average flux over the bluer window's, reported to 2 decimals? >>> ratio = 1.03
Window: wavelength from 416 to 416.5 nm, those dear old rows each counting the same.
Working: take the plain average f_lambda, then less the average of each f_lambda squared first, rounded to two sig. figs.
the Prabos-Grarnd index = -29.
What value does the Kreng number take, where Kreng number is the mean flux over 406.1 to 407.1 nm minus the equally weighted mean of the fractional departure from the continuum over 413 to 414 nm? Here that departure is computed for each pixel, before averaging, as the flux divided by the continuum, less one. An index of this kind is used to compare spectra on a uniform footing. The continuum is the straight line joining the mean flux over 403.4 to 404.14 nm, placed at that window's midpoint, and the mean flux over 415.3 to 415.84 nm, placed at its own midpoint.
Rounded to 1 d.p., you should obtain 5.5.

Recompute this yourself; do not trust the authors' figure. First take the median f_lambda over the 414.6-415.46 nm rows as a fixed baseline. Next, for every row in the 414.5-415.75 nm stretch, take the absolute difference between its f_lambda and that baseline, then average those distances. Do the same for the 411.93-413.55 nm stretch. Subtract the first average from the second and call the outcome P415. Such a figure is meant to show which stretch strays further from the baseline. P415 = -0.1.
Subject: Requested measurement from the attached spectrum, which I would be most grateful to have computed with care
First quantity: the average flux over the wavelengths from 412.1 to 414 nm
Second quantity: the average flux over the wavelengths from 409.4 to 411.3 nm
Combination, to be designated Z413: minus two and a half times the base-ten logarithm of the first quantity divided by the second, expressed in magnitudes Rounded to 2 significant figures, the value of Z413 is -0.12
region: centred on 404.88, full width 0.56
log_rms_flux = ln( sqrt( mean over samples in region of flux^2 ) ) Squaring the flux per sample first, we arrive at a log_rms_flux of 1.73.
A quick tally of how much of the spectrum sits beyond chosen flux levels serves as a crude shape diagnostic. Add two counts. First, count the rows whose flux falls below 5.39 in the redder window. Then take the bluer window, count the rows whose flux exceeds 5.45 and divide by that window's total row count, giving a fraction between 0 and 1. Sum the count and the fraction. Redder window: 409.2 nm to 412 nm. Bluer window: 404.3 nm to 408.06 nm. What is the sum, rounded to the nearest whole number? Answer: 21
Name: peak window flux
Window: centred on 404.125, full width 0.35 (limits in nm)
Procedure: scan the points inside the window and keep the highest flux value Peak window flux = 6.08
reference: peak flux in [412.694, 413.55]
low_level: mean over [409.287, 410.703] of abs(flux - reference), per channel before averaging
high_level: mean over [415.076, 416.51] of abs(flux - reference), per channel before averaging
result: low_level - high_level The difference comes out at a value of 0.509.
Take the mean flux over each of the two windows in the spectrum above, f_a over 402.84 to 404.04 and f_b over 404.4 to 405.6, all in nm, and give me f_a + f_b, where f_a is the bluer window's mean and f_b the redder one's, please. 11.0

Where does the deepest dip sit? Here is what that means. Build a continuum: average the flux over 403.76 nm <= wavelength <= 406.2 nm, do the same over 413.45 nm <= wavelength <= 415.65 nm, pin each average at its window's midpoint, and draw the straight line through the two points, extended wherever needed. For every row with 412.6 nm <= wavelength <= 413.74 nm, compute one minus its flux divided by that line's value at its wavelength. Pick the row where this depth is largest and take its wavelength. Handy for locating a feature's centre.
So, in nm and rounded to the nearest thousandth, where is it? 413.122 nm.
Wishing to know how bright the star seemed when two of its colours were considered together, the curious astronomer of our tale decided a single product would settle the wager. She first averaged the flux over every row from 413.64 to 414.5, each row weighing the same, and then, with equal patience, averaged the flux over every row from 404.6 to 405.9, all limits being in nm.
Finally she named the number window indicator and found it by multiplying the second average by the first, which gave 33.3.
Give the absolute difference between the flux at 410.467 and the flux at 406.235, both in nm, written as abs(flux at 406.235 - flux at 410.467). 0.21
